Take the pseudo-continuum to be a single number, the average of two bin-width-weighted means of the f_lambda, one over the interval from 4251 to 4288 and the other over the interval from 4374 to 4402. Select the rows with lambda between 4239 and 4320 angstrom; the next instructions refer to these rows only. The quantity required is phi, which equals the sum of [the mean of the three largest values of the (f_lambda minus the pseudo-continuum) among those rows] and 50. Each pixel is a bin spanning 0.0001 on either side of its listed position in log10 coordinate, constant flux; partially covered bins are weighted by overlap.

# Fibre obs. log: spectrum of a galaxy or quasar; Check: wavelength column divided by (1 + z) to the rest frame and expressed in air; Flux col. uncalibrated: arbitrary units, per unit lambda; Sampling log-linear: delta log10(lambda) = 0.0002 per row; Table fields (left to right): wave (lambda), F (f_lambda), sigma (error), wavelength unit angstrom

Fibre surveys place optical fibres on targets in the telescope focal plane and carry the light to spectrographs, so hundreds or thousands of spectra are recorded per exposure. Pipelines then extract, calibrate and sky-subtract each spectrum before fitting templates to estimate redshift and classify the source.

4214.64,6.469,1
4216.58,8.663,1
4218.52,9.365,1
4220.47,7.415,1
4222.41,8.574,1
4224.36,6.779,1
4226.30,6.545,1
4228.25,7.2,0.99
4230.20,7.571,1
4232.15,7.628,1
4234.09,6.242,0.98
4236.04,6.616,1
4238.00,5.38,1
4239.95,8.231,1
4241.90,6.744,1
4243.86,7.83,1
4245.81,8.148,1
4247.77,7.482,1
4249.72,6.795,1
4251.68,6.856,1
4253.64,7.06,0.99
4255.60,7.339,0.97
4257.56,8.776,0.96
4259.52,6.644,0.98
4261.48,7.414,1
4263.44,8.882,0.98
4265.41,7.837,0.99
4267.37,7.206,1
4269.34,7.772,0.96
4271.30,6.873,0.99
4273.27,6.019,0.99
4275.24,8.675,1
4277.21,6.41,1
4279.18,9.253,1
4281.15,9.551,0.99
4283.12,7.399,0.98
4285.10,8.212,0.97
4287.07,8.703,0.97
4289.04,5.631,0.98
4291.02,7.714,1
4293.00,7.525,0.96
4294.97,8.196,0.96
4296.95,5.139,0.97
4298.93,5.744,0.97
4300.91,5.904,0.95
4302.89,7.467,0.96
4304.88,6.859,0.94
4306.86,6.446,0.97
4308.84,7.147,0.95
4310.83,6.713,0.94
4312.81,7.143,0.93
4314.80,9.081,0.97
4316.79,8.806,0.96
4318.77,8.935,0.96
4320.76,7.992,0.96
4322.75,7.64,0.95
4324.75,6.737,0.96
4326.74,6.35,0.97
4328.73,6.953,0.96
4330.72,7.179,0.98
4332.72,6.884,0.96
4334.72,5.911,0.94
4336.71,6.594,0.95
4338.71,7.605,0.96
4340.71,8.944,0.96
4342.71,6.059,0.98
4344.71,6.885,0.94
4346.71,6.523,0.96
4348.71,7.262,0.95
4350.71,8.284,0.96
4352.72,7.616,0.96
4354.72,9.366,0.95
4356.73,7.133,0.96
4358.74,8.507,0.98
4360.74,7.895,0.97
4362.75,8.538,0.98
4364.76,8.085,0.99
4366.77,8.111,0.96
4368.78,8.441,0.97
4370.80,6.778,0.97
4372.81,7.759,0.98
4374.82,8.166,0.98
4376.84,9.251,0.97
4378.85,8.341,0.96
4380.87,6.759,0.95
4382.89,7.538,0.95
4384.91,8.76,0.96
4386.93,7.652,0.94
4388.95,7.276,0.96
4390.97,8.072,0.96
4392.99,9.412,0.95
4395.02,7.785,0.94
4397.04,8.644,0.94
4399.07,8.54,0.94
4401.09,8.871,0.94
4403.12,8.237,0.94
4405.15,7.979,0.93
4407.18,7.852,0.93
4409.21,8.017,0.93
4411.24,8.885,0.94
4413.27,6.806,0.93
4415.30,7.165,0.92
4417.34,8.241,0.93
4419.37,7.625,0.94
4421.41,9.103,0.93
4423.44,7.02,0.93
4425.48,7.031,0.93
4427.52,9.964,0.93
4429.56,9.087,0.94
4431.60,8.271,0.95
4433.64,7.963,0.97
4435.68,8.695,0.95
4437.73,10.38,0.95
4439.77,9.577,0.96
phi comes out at 51.3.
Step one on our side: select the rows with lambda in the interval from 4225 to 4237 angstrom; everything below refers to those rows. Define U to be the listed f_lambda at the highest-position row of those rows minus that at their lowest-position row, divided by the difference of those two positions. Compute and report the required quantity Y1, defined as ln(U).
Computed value -4.9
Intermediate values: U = 0.007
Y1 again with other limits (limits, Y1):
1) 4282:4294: -4.4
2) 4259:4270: -2.2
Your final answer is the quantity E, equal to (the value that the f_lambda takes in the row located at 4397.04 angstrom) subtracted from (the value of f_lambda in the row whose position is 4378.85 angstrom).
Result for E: -0.30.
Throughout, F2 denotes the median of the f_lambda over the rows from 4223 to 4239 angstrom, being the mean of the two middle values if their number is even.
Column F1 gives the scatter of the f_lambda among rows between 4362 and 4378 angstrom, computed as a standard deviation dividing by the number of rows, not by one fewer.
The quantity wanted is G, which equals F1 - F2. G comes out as -6.04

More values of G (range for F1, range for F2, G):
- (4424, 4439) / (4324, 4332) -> -5.77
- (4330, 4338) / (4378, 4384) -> -7.07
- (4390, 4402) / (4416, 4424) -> -7.41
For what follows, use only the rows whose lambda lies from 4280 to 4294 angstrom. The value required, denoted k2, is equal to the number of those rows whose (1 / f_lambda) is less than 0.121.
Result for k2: 2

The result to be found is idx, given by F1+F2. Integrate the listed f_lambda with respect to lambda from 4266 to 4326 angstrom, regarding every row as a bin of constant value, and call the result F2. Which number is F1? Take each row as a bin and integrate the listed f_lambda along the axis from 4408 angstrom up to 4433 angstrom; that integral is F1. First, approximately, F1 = 202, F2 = 446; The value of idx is 648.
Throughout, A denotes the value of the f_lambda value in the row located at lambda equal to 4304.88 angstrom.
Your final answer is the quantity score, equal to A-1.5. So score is 5.4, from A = 6.859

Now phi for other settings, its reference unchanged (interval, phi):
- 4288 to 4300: 49.8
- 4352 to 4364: 50.8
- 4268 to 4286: 51.2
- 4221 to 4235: 49.9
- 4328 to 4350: 50.0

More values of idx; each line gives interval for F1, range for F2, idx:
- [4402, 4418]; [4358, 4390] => 382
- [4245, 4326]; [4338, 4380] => 935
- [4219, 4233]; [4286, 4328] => 408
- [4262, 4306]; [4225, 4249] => 497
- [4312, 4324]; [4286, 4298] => 185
